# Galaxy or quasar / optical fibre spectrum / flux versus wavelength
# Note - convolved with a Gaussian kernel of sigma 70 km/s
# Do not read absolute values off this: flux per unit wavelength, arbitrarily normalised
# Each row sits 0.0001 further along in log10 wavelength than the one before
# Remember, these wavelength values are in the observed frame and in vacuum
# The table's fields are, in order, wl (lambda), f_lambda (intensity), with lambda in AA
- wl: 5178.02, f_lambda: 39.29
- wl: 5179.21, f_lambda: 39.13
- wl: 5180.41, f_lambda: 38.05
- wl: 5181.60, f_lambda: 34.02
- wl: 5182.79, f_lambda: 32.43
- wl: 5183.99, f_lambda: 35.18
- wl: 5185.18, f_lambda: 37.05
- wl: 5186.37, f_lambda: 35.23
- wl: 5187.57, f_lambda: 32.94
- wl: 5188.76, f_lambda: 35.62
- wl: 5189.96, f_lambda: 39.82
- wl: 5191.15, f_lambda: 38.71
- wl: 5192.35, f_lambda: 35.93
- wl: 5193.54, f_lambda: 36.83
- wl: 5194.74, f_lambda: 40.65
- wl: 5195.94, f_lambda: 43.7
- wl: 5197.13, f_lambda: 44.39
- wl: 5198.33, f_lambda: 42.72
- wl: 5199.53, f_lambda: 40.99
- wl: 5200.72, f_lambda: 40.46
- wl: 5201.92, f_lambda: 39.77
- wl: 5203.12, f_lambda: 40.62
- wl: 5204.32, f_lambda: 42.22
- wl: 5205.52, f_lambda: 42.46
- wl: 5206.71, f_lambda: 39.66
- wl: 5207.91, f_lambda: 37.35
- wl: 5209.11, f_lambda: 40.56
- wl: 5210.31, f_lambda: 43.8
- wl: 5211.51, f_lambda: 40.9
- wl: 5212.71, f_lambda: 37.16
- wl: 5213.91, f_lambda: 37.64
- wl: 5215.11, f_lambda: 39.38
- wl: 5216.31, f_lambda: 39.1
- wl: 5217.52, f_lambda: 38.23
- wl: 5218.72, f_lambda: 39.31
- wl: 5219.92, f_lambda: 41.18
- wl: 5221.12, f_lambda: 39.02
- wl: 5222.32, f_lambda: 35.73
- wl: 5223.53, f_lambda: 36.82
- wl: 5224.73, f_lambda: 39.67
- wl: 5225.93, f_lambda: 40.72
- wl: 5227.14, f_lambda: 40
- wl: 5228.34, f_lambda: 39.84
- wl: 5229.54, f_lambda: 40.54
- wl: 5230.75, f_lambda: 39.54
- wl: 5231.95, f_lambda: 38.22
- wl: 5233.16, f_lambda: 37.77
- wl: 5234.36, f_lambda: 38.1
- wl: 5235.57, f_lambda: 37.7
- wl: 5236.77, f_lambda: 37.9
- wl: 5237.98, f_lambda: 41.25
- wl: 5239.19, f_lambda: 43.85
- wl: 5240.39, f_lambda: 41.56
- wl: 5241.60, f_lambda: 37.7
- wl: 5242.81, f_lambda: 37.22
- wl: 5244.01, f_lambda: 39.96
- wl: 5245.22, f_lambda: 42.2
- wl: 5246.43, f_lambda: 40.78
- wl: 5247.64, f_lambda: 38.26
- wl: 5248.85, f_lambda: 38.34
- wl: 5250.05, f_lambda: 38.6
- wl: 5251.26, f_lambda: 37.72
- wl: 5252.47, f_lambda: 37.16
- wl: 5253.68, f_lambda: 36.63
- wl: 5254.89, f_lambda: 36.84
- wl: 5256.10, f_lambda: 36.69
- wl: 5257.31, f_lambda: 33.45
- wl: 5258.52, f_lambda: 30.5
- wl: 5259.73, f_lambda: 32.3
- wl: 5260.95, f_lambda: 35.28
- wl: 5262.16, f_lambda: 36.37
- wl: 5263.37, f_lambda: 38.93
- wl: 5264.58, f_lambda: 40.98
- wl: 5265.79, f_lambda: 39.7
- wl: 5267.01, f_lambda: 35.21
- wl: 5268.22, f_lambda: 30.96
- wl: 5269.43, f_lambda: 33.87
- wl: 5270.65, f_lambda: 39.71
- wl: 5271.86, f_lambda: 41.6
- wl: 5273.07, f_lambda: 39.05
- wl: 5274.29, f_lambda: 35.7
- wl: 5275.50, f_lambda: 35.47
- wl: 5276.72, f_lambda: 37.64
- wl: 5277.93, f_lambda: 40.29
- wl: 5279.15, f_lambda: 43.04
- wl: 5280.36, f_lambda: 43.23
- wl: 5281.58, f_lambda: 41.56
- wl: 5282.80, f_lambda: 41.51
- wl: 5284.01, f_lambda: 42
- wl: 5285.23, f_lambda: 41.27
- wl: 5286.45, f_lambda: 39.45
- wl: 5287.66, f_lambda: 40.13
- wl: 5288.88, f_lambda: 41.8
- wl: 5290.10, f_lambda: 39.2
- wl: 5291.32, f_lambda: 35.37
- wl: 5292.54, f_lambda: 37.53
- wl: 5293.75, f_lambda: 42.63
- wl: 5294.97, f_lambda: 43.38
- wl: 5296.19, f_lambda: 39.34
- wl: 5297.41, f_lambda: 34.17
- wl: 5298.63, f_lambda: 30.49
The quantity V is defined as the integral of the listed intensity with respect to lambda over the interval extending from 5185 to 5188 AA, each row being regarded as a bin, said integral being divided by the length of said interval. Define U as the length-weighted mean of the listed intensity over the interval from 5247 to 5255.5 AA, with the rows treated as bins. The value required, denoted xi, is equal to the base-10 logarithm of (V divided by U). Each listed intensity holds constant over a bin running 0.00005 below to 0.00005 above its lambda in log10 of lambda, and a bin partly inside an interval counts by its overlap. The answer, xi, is -0.03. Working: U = 37.7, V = 35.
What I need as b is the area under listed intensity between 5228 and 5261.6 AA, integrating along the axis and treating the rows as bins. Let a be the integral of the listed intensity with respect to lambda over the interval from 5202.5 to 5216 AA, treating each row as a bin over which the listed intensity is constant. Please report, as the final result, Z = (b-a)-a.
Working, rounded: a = 542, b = 1278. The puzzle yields 194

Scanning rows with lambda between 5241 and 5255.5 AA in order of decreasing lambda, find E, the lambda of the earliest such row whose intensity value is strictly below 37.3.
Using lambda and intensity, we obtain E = 5254.89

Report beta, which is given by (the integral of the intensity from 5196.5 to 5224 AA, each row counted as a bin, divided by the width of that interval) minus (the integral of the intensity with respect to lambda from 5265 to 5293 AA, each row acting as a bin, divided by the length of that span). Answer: 1.1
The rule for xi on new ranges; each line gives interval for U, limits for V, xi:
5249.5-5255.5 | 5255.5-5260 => -0.05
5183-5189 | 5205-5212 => 0.07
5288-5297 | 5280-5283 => 0.02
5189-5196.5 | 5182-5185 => -0.06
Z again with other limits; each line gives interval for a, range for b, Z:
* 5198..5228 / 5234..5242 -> -2069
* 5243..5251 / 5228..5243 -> -42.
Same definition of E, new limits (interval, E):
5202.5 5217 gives 5212.71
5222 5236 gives 5223.53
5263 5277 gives 5275.50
